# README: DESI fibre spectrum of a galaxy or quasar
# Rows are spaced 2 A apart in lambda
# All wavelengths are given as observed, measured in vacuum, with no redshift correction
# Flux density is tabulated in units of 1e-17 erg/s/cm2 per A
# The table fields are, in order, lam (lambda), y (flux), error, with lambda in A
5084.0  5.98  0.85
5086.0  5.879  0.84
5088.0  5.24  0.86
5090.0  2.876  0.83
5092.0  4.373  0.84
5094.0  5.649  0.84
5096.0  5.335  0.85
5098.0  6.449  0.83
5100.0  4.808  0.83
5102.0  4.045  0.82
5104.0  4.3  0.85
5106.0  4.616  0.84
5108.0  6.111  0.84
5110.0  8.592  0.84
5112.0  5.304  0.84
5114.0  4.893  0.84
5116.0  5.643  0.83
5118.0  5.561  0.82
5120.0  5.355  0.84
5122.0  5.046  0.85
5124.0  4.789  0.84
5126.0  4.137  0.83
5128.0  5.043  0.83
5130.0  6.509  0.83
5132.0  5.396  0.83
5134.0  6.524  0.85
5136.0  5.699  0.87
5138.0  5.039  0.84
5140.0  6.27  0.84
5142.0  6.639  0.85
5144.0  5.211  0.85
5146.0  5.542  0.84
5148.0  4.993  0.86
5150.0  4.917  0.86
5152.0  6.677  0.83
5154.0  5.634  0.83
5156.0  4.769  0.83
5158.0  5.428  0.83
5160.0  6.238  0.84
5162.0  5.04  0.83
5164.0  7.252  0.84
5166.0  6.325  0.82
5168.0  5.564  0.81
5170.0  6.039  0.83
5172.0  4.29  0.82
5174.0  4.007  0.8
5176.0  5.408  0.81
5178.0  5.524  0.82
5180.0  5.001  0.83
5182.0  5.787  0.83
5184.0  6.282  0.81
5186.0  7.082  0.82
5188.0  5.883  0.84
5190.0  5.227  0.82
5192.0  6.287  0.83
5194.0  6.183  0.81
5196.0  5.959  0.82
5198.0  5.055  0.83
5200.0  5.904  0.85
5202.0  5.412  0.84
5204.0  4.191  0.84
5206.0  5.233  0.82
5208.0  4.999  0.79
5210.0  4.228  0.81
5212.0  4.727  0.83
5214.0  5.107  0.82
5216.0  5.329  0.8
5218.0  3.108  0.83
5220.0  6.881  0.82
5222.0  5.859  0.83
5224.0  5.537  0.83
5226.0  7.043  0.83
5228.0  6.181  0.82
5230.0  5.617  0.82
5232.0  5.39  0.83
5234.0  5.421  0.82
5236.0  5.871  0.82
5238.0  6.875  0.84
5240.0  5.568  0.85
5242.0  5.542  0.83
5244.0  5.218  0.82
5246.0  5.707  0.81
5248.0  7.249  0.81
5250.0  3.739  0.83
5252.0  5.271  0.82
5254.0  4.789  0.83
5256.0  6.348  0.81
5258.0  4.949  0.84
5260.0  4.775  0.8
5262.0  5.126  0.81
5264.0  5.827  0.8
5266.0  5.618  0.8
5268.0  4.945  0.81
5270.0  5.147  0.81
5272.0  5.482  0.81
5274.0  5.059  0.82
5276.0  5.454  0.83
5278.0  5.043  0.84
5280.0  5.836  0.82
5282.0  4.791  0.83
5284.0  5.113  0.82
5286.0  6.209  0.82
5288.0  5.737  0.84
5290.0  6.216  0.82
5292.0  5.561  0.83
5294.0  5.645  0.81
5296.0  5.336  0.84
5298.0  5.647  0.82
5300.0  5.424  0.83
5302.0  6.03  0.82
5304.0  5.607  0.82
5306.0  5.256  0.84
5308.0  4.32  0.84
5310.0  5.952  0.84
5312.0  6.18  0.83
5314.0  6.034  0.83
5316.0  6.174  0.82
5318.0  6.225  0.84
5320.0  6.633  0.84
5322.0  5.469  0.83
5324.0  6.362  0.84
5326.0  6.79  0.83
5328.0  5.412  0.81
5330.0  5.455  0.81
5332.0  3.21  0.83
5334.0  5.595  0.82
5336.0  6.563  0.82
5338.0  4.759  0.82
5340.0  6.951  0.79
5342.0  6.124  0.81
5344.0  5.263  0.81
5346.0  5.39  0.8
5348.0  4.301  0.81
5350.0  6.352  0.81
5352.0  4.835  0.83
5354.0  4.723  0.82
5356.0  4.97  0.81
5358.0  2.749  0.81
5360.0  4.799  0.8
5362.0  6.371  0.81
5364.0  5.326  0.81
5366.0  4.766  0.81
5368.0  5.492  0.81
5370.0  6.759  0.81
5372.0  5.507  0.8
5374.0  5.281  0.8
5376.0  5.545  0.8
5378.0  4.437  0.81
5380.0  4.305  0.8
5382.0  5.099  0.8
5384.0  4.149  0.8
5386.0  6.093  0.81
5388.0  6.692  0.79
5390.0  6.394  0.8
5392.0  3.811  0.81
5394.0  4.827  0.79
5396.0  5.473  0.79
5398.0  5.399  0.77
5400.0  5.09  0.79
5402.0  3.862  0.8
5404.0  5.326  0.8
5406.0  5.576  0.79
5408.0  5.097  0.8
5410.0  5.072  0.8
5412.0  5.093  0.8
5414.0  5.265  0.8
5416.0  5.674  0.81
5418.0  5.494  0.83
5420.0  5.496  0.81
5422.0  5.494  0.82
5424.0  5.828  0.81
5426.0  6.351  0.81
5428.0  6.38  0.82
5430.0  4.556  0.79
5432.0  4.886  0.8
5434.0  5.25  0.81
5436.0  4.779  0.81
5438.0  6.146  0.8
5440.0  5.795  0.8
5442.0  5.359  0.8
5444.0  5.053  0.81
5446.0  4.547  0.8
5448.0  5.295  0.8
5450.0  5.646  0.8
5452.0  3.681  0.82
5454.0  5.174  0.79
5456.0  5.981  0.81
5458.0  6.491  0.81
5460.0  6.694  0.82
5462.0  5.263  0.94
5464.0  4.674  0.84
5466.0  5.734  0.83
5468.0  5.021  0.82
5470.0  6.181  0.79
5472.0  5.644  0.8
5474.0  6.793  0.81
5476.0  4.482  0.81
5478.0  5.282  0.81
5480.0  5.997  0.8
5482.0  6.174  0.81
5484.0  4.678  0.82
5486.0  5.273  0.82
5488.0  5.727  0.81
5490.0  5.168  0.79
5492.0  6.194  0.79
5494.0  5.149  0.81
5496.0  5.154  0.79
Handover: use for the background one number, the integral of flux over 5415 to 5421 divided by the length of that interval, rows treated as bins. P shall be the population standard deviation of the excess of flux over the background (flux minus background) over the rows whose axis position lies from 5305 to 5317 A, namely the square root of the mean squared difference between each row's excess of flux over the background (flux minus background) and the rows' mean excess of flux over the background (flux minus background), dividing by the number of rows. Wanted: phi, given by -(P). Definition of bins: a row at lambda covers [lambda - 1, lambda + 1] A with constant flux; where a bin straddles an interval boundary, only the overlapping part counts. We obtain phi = -0.673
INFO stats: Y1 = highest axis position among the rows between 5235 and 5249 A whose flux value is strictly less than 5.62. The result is 5244.0 A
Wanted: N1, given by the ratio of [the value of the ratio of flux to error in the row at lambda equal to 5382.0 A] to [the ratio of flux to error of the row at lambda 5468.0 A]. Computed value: 1.0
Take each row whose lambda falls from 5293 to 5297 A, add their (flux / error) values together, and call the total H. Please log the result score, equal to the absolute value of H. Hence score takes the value 13.3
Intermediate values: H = 13.3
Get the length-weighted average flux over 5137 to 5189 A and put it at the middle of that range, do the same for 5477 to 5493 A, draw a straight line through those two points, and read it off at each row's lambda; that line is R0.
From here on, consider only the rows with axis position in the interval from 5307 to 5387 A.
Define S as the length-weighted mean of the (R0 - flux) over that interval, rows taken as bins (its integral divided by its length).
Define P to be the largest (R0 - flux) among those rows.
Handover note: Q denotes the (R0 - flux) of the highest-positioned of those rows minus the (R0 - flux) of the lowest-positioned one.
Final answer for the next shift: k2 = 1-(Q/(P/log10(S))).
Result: 0.5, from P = 2.8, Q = -1.8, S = 0.18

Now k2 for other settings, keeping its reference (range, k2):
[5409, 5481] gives 0.5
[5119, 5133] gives 1.0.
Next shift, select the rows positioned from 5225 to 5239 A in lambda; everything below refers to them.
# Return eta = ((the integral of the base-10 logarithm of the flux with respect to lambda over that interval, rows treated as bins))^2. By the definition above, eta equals 119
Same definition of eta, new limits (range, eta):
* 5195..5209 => 101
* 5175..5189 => 115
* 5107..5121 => 115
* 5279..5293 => 110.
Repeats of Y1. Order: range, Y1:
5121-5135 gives 5132.0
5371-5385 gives 5384.0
